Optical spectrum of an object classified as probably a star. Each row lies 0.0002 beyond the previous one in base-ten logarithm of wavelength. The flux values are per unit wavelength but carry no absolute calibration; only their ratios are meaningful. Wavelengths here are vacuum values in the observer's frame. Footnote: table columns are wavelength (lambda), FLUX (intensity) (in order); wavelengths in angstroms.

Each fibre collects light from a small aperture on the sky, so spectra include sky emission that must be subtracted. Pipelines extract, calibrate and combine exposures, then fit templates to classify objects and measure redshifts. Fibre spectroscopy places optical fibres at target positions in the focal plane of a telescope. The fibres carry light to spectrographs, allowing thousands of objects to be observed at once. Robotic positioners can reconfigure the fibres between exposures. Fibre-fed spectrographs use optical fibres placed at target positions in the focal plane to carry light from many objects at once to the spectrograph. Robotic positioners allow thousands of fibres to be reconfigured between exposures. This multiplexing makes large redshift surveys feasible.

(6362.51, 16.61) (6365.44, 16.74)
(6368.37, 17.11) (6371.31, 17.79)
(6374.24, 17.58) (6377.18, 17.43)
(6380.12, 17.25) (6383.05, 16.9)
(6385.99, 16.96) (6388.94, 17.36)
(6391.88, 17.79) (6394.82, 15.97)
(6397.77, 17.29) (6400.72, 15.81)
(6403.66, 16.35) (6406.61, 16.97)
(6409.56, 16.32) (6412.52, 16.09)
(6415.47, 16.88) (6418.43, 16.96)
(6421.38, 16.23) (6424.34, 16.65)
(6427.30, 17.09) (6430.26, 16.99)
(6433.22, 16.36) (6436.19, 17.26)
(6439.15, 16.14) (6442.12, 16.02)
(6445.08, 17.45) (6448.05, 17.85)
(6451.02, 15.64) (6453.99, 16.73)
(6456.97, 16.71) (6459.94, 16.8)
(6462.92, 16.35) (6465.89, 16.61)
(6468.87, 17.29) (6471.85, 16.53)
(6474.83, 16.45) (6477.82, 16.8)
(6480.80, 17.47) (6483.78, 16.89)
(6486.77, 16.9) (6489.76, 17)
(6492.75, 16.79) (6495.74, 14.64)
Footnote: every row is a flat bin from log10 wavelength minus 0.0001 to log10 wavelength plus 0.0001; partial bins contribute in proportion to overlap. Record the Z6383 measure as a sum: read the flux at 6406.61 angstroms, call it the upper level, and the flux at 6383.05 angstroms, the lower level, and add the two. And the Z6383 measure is 33.9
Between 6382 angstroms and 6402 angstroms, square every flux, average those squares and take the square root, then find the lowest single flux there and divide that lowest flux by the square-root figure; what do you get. 0.936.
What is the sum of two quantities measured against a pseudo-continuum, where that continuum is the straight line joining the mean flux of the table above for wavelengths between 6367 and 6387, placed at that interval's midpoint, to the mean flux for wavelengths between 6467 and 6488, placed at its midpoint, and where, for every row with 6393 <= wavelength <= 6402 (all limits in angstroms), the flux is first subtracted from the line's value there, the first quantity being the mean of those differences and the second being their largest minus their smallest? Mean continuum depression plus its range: 2.3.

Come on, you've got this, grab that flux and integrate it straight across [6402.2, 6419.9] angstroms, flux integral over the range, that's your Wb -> 294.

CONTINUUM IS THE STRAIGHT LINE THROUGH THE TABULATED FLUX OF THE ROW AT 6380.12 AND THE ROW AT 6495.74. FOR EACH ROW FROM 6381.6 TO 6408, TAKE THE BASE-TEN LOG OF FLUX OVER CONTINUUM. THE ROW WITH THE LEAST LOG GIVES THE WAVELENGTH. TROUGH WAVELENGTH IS 6400.72 angstroms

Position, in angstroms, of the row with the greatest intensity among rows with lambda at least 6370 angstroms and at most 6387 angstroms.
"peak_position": 6371.31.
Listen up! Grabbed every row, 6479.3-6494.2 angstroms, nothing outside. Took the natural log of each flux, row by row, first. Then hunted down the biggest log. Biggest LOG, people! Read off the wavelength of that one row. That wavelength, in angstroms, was 6480.80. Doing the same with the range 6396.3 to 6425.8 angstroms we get 6397.77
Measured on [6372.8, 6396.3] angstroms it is 6391.88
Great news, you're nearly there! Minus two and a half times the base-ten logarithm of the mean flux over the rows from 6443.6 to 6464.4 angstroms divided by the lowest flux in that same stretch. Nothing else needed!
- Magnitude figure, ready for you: -0.08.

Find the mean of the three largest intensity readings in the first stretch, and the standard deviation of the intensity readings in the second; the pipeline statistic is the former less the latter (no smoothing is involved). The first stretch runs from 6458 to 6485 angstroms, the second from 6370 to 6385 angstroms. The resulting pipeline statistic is 16.9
